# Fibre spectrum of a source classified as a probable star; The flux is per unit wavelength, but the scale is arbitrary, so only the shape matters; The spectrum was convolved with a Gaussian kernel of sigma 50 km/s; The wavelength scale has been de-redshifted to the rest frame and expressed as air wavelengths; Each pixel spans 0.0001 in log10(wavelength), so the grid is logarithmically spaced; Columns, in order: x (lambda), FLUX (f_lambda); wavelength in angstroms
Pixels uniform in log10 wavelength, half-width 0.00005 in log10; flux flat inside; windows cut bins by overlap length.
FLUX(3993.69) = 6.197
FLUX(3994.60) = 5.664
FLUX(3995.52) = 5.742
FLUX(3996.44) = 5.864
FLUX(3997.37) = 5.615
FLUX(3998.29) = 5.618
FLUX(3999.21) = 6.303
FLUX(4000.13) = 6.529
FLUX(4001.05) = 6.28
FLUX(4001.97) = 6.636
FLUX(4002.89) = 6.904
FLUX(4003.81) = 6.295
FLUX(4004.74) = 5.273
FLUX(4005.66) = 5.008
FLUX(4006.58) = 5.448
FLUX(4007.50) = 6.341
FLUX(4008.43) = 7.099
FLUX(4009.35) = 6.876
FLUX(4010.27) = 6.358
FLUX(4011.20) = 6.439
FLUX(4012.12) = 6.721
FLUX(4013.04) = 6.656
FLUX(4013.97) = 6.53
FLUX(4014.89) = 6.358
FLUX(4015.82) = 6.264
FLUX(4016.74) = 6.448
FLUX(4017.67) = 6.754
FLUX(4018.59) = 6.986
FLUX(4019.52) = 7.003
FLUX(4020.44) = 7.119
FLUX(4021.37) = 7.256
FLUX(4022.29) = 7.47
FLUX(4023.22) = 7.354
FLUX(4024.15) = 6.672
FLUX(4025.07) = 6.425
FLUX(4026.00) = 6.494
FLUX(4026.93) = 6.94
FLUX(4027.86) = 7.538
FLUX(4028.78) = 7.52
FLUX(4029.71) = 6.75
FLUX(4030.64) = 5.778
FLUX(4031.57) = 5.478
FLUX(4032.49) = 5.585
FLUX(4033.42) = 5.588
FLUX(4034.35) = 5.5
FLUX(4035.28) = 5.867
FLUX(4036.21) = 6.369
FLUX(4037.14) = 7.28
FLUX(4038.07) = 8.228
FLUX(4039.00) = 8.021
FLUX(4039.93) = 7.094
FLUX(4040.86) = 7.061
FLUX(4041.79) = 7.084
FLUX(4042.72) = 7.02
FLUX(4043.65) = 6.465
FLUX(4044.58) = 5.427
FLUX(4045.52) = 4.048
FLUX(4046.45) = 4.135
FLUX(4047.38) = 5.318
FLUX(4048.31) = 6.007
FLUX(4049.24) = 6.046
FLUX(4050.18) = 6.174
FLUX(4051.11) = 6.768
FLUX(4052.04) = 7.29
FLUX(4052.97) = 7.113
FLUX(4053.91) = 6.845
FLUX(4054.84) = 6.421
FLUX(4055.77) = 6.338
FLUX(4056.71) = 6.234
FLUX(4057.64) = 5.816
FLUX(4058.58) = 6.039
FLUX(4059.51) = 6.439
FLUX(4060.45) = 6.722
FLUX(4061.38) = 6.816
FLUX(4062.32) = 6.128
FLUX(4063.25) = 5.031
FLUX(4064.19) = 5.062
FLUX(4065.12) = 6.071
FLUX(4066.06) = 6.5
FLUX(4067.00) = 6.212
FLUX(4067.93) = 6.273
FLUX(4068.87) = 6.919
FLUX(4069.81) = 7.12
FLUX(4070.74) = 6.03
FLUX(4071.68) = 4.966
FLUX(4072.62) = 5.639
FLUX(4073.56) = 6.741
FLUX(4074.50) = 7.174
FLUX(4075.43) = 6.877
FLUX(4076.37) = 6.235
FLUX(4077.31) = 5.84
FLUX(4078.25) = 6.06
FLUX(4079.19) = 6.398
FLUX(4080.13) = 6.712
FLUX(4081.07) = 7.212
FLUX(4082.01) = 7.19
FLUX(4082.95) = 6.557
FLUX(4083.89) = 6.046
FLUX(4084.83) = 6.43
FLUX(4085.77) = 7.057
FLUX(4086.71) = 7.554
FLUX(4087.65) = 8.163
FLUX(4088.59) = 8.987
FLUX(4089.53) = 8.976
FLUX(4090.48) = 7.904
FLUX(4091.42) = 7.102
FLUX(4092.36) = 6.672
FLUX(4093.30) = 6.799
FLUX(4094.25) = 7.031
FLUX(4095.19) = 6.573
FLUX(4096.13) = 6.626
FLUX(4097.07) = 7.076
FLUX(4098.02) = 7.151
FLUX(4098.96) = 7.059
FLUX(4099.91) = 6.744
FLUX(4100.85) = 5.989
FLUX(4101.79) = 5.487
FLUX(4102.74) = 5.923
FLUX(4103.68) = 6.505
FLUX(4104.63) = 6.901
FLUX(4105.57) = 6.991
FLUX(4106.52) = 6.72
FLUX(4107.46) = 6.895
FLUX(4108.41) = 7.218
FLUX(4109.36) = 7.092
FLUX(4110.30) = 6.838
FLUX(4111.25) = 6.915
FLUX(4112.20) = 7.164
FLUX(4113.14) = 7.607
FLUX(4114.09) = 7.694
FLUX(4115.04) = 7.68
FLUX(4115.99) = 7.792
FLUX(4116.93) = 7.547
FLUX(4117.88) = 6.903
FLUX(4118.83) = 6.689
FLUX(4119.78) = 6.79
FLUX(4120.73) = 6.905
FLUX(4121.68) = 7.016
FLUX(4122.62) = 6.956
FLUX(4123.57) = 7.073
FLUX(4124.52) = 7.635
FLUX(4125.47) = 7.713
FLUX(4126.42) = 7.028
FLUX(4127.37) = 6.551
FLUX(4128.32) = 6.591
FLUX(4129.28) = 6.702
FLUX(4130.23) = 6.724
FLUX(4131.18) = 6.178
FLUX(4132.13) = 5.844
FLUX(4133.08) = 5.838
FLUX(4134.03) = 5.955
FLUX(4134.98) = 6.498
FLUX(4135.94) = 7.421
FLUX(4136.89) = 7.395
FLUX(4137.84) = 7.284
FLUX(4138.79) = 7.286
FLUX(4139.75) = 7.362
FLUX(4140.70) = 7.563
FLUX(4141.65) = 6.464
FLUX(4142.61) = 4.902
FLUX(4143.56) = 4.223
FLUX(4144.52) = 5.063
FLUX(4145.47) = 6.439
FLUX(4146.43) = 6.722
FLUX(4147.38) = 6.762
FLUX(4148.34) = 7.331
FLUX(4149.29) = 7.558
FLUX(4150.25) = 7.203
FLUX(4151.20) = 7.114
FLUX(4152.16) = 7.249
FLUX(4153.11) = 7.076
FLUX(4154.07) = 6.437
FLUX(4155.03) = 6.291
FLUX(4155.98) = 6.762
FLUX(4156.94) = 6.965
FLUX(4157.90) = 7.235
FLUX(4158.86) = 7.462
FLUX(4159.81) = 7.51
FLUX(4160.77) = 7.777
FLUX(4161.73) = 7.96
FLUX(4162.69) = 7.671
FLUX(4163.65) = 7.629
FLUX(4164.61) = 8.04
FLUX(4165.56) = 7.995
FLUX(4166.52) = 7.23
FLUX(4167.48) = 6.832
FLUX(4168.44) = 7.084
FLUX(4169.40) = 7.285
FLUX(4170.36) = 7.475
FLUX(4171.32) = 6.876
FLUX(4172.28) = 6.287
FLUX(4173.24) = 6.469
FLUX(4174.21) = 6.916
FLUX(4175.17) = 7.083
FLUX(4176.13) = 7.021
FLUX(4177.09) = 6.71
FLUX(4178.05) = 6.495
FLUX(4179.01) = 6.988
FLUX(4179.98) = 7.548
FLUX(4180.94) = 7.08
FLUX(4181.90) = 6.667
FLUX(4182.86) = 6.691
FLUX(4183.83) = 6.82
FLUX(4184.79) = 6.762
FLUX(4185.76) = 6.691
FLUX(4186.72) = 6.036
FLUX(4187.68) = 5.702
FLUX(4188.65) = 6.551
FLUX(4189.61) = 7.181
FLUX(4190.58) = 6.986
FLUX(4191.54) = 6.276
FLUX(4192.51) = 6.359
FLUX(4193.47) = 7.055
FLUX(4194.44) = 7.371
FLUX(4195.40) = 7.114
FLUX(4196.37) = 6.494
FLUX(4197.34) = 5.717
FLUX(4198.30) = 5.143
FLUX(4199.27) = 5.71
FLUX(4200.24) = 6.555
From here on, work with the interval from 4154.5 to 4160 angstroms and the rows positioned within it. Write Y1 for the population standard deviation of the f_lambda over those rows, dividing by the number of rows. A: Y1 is 0.4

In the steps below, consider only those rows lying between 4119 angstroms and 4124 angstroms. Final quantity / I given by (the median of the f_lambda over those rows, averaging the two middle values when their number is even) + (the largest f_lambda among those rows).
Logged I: 14.0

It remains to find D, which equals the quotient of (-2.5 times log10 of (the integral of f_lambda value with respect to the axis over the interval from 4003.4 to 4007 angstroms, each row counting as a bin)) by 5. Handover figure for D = -0.648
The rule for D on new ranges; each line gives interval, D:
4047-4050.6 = -0.663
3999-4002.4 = -0.671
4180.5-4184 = -0.689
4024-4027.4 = -0.676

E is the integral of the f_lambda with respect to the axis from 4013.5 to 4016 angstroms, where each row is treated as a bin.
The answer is 16.0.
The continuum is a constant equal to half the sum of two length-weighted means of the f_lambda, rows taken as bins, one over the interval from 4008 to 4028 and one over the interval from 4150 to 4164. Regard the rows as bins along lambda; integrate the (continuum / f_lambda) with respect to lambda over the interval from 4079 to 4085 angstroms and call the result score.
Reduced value 6.3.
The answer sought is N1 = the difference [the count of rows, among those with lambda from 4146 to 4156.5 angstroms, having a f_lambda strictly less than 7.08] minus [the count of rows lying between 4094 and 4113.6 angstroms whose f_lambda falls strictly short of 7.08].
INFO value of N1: -10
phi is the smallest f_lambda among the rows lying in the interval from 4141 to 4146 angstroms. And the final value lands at 4.223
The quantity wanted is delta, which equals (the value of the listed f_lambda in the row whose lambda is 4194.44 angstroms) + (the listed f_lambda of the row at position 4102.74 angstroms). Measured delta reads 13.3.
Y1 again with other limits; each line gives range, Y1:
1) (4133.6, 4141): 0.5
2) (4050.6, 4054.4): 0.2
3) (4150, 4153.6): 0.1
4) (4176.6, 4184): 0.3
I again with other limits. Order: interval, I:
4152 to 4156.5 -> 14.0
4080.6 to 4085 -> 13.8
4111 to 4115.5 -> 15.3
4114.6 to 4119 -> 15.3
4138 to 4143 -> 14.8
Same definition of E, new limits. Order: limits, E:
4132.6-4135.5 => 17.7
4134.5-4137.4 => 20.6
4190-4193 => 19.7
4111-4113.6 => 18.9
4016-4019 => 20.1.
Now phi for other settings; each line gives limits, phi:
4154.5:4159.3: 6.291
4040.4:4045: 5.427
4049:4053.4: 6.046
